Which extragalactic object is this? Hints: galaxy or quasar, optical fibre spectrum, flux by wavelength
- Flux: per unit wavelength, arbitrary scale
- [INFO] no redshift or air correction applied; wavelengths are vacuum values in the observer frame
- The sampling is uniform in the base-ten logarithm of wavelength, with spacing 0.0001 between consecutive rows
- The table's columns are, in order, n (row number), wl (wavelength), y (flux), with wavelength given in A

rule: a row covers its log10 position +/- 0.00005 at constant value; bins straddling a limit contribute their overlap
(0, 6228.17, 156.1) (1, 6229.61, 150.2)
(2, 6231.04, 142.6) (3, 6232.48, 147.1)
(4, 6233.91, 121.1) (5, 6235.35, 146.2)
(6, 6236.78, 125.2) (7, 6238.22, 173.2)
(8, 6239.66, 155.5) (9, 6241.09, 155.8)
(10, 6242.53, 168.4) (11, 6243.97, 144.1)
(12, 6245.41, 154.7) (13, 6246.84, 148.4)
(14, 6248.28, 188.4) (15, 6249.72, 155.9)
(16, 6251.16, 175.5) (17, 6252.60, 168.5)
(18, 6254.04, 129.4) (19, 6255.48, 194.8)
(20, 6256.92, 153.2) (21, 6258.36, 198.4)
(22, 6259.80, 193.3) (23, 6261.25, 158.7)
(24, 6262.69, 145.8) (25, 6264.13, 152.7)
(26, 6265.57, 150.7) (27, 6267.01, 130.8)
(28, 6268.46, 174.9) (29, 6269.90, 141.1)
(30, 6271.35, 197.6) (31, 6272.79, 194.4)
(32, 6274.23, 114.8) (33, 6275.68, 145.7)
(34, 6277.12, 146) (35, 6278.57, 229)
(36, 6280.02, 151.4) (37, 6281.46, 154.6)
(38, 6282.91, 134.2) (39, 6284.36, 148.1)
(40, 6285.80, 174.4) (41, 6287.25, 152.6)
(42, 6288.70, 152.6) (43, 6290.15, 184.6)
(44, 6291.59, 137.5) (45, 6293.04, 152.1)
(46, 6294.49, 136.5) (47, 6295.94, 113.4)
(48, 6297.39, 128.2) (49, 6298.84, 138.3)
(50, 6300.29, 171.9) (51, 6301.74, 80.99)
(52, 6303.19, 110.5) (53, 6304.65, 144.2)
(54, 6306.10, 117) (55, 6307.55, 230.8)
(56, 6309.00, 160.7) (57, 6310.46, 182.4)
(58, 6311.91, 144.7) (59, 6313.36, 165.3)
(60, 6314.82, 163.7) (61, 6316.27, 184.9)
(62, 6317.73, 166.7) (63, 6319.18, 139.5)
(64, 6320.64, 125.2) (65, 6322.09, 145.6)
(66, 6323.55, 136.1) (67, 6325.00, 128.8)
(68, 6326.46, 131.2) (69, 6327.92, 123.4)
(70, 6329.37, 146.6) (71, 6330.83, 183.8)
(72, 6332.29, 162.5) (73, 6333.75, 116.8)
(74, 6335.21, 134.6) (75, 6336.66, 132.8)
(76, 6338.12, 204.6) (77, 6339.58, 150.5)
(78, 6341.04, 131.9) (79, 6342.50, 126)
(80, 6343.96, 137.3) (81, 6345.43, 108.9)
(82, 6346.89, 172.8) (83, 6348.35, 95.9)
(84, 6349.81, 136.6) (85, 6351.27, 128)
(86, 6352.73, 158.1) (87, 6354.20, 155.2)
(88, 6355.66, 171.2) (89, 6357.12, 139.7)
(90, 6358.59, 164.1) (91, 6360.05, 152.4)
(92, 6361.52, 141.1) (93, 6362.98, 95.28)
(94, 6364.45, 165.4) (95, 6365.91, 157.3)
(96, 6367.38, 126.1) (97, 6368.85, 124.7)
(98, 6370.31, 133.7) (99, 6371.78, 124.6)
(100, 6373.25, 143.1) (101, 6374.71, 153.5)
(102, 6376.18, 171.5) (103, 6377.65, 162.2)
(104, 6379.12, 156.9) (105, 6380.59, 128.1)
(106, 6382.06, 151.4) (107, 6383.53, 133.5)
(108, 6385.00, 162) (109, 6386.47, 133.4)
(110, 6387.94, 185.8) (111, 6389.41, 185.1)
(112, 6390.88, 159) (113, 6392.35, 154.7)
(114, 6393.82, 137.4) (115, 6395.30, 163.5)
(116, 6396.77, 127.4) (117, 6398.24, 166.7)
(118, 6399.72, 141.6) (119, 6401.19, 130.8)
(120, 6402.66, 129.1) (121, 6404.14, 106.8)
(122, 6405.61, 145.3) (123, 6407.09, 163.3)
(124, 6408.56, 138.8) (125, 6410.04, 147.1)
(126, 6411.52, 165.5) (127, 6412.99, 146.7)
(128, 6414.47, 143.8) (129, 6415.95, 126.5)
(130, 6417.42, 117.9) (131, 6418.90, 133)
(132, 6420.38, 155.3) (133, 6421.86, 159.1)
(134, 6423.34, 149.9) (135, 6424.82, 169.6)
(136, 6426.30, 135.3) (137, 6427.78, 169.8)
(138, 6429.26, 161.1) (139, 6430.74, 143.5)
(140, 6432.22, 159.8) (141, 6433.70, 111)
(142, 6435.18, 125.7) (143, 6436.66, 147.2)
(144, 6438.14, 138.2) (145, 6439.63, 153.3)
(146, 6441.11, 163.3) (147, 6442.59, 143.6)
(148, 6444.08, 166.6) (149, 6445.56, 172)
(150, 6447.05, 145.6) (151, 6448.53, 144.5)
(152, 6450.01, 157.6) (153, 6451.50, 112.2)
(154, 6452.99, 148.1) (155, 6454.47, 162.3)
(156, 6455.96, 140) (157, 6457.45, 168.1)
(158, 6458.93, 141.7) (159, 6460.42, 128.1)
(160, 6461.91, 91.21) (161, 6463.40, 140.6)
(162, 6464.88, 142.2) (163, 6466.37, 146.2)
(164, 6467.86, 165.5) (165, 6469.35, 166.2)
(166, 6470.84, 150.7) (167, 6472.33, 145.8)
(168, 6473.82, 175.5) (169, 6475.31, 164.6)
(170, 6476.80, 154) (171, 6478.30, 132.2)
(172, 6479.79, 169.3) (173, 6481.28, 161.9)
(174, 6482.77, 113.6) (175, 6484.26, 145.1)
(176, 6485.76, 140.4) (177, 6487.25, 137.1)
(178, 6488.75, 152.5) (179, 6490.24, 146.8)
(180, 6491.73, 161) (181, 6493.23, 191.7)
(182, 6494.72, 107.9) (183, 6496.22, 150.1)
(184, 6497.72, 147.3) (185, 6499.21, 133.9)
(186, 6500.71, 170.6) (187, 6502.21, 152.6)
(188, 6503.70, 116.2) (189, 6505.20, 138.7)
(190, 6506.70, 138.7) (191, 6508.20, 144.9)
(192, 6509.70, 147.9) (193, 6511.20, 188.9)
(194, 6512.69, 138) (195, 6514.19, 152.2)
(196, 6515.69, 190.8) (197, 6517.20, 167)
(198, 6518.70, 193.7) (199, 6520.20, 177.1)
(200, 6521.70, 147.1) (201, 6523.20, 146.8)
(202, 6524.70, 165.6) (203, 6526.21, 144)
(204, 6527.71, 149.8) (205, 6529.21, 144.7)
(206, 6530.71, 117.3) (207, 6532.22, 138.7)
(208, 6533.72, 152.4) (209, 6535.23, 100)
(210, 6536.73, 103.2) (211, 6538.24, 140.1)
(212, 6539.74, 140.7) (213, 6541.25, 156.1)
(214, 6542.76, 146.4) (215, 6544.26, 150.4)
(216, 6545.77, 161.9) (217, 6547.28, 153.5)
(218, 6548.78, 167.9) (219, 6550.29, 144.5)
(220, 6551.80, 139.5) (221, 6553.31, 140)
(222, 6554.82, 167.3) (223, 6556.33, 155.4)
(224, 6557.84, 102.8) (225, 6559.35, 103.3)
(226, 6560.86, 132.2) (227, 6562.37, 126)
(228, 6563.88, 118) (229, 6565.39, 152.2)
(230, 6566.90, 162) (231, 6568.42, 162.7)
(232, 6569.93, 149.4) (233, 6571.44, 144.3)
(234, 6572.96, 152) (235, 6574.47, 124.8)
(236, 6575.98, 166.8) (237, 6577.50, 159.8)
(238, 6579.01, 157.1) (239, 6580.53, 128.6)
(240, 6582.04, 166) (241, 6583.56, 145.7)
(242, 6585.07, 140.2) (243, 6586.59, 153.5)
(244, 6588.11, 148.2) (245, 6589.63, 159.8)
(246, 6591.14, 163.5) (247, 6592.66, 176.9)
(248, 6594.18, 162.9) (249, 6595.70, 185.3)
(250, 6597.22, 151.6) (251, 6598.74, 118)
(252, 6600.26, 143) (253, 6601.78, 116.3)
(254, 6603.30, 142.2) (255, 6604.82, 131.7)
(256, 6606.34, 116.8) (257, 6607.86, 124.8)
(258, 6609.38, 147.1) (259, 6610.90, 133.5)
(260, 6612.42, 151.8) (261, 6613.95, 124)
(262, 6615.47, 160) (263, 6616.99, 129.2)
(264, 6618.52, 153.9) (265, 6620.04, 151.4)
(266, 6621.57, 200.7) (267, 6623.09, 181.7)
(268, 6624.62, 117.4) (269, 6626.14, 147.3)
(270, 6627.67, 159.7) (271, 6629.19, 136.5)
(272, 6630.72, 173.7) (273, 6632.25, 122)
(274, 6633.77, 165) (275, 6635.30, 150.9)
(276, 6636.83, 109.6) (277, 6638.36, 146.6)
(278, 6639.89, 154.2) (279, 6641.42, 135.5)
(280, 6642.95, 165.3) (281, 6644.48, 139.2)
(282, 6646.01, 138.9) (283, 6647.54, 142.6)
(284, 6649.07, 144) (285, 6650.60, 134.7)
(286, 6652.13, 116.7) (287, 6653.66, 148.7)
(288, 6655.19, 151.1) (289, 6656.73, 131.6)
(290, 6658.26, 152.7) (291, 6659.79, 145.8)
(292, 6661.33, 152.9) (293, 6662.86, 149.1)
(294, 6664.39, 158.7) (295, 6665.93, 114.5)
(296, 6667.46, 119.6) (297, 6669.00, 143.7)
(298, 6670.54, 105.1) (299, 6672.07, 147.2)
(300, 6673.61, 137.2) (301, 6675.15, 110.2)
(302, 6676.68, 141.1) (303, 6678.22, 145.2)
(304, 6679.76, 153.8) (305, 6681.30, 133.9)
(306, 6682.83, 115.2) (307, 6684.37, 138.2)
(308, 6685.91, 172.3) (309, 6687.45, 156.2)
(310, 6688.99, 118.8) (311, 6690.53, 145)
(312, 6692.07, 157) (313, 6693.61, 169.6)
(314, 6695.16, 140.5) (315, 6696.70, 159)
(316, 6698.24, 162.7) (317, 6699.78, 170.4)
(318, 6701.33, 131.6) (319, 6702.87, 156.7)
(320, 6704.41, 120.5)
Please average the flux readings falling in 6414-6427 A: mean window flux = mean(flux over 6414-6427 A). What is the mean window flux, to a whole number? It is 143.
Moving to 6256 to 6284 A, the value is 161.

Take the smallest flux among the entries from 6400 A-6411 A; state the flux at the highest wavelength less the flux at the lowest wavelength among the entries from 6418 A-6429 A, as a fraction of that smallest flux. 0.34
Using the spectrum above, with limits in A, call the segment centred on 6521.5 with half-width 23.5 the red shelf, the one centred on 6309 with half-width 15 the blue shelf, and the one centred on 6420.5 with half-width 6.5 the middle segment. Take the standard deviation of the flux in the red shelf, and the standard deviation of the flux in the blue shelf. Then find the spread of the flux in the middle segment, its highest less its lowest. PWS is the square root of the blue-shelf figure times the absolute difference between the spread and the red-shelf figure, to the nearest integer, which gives 31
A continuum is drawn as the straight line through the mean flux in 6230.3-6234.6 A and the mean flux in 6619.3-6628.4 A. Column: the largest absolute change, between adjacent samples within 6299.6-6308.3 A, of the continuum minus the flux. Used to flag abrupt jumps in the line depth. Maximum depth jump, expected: 114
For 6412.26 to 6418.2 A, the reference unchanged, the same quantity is 17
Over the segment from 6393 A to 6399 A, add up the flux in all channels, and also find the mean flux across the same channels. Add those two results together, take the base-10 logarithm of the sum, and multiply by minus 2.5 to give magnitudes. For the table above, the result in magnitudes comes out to -7.18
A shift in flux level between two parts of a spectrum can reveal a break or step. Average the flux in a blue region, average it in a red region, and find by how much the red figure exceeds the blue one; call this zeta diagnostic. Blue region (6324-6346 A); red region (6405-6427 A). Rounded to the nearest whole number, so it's 5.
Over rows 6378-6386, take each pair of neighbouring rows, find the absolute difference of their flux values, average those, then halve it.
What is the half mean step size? 12.3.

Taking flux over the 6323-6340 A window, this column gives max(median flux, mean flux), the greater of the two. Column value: 146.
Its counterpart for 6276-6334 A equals 150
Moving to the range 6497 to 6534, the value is 152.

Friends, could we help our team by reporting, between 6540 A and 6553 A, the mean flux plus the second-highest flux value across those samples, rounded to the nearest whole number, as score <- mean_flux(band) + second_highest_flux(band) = 314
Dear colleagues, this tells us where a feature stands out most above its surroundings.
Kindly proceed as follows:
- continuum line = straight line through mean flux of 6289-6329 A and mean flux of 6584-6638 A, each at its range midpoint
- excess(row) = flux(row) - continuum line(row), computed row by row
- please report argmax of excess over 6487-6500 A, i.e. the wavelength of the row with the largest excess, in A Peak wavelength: 6493.23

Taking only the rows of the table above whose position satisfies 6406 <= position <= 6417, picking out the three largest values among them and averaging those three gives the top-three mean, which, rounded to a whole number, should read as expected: 159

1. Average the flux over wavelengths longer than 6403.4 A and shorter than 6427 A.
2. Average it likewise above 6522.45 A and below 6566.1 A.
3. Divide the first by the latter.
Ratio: 1.03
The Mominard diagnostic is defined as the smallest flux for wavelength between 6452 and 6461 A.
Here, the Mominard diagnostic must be 128.1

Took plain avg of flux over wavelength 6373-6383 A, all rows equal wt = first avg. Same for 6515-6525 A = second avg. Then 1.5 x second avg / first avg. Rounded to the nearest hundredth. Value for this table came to 1.67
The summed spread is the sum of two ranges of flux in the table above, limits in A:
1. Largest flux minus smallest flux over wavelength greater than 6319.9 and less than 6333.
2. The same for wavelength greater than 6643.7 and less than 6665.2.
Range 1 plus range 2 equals 102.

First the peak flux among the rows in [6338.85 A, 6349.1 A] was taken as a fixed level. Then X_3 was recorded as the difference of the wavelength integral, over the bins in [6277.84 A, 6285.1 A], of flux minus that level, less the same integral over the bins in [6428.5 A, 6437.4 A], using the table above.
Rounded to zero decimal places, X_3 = 212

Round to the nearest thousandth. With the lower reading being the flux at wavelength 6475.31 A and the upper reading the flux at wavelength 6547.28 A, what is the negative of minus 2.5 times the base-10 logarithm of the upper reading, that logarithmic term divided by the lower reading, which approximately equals 0.033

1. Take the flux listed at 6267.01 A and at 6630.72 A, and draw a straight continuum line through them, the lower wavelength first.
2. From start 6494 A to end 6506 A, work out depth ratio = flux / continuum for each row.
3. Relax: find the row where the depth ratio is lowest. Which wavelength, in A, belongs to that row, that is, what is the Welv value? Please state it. 6494.72 A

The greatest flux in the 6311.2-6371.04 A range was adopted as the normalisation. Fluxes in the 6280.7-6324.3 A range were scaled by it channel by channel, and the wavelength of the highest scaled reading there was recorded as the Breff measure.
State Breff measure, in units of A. 6307.55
